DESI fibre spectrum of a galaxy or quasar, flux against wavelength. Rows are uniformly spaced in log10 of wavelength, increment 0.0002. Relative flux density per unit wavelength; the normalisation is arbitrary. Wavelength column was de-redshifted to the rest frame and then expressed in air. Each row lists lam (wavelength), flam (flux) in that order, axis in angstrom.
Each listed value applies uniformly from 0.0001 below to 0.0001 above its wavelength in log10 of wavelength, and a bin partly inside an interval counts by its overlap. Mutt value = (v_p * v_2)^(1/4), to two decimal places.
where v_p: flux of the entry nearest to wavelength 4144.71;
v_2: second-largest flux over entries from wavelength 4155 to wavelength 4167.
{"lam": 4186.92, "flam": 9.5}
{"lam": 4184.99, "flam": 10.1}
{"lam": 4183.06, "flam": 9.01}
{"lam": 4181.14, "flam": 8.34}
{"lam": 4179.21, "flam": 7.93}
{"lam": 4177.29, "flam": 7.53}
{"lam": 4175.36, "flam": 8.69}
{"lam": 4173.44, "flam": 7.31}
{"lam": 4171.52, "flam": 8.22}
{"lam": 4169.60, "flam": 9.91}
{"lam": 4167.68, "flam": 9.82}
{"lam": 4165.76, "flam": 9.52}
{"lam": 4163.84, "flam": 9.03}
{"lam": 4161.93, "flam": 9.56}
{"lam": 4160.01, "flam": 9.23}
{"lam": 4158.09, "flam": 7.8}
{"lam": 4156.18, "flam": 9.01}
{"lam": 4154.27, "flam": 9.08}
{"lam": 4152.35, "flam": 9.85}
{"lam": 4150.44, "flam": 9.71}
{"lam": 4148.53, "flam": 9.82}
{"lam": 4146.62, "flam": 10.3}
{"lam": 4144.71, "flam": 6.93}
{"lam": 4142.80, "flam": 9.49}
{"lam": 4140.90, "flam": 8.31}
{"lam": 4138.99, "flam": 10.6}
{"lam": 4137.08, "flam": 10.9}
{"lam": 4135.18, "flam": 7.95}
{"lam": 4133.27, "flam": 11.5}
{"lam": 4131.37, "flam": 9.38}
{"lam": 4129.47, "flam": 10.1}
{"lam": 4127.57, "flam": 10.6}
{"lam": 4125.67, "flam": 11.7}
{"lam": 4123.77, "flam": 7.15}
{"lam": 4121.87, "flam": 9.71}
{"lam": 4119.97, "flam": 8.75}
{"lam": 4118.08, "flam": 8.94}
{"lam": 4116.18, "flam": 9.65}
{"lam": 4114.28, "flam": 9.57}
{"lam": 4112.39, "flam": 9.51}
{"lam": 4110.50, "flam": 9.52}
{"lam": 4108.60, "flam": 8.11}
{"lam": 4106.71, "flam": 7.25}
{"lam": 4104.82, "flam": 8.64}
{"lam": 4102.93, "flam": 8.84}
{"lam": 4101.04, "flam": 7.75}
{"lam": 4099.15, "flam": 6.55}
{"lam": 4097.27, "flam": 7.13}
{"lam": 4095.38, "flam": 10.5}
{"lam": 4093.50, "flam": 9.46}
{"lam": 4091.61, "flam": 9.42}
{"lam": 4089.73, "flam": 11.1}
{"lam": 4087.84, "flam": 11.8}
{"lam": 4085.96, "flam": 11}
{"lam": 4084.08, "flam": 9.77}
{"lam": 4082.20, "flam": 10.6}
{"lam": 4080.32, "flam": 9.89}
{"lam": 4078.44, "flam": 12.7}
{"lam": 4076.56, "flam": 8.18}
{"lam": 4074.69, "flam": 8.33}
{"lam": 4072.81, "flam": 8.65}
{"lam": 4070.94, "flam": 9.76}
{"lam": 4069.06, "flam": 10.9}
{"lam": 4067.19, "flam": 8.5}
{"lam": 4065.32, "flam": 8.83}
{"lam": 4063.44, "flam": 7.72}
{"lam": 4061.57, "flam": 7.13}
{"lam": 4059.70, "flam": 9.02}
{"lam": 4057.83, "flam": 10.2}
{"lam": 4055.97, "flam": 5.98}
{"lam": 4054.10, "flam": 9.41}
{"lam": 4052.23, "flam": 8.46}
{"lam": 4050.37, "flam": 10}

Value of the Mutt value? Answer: 2.85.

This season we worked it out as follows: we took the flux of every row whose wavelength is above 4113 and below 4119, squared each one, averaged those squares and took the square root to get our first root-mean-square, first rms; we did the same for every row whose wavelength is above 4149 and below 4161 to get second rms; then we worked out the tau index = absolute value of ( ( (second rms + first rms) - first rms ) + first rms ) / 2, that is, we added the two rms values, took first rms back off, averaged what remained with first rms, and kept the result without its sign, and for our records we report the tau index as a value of 9.3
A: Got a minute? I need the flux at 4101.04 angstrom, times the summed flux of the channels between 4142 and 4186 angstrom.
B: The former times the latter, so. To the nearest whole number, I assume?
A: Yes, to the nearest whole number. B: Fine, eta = 1598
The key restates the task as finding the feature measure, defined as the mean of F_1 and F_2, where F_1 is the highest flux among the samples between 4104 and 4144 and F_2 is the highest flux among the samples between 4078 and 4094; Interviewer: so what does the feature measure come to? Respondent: 12.20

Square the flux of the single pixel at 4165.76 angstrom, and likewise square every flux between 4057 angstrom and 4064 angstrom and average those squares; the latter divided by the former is 0.82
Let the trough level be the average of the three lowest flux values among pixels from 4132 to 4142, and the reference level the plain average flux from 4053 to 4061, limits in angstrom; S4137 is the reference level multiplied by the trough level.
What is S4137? 77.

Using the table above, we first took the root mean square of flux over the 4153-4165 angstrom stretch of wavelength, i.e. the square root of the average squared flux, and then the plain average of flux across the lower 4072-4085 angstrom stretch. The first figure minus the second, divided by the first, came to -0.09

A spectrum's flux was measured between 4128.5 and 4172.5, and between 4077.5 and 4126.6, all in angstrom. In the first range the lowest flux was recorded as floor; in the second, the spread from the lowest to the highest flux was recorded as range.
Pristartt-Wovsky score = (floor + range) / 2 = 6.54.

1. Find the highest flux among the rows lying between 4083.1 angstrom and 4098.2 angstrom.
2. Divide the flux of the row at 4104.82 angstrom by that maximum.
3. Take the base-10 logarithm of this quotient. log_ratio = -0.135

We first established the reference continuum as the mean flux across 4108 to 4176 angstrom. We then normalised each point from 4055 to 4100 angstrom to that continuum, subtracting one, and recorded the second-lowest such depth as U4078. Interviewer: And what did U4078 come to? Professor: -0.297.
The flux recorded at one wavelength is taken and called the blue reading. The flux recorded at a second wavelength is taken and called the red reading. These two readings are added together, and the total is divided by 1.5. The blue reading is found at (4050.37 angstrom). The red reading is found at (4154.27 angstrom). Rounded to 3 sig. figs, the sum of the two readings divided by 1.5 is 12.7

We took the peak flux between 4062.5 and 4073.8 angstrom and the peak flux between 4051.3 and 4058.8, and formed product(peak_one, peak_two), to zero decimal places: 111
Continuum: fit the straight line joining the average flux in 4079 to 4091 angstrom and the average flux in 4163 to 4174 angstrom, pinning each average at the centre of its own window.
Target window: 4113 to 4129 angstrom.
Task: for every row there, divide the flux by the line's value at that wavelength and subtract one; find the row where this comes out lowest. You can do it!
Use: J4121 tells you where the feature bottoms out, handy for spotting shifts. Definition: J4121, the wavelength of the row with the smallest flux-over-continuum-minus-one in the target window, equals 4123.77 angstrom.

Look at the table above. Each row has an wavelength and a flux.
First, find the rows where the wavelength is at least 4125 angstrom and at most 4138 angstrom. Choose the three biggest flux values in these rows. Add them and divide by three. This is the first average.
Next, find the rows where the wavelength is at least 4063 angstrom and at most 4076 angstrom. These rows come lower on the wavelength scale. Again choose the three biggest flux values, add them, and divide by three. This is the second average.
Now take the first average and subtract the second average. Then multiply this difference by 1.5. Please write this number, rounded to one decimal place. 2.3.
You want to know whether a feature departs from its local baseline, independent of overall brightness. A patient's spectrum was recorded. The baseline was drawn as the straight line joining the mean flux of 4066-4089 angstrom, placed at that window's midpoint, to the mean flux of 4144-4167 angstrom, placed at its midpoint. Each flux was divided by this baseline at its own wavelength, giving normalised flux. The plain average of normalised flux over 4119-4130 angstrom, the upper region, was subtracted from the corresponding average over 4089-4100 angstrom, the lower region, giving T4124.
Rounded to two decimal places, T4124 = -0.10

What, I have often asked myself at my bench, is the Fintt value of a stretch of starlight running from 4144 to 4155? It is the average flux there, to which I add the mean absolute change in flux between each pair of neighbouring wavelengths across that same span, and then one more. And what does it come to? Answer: 11.3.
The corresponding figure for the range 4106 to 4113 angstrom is 10.4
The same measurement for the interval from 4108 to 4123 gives 10.7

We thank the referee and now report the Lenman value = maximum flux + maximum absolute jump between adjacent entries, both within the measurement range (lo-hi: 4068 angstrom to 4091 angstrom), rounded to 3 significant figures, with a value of 17.2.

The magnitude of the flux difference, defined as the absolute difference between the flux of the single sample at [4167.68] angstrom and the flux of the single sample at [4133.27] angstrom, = 1.7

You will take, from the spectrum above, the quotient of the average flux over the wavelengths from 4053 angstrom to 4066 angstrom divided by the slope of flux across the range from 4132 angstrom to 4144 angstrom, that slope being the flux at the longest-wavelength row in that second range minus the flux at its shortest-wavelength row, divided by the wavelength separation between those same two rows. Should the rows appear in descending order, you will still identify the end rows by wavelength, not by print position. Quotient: -39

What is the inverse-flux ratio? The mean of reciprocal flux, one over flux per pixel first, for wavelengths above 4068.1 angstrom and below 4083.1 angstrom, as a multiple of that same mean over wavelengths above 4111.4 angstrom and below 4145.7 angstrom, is 0.96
